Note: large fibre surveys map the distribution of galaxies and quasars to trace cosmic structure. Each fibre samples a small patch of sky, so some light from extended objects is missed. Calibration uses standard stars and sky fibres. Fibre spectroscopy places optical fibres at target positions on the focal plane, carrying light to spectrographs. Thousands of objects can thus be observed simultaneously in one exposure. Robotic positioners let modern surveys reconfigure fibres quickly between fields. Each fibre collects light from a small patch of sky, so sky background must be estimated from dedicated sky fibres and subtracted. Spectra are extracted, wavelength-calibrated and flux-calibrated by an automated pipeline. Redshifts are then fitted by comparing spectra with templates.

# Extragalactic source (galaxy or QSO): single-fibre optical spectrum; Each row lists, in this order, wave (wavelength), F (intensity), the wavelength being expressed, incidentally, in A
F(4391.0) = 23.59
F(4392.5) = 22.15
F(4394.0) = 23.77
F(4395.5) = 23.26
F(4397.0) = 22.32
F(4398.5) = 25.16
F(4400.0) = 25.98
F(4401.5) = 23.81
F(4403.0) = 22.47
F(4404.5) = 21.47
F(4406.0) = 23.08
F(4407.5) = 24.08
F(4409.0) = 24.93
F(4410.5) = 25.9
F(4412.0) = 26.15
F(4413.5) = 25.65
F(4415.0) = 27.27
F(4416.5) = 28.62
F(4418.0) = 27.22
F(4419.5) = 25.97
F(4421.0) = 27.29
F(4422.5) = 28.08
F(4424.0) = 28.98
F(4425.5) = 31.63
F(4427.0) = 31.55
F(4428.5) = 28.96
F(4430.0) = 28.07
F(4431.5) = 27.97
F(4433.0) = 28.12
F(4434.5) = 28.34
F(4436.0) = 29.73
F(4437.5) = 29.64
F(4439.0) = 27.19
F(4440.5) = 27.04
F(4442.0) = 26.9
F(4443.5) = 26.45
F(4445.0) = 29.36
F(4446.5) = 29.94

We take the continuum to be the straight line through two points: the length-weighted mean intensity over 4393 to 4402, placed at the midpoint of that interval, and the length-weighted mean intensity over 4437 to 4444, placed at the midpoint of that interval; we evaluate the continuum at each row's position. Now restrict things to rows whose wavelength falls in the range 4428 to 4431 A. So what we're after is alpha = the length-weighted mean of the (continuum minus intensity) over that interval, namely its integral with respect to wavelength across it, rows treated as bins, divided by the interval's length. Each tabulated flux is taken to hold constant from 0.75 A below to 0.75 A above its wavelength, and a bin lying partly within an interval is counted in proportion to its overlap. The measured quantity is -1.9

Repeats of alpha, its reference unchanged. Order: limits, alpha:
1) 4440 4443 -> 0.6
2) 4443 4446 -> -0.5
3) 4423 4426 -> -3.9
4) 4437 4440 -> -1.0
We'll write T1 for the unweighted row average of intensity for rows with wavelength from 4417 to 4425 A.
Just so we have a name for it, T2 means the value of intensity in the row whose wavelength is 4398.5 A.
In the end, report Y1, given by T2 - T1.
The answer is -2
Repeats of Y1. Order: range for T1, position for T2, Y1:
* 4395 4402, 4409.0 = 1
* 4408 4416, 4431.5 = 2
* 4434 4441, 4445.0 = 1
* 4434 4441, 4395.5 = -5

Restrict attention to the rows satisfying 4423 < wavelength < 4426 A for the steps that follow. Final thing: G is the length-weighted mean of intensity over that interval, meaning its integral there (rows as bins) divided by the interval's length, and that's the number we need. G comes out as 30.0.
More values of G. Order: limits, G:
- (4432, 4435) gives 28.2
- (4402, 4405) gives 22.2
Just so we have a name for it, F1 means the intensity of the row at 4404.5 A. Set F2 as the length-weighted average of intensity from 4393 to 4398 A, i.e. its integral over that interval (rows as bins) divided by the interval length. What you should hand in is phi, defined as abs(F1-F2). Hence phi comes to 1.7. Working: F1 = 21.47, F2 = 23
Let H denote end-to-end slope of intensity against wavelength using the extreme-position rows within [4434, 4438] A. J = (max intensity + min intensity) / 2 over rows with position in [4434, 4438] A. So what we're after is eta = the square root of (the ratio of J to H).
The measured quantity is 8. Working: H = 0.4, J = 29.0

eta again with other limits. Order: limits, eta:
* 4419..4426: 6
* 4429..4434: 41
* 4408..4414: 13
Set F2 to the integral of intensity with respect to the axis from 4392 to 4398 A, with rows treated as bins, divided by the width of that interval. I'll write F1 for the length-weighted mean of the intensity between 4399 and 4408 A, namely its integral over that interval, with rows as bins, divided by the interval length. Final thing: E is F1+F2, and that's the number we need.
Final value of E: 46.5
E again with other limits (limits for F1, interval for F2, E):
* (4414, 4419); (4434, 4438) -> 56.8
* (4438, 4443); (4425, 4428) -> 58.5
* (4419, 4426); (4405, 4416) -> 53.6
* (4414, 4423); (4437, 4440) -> 55.5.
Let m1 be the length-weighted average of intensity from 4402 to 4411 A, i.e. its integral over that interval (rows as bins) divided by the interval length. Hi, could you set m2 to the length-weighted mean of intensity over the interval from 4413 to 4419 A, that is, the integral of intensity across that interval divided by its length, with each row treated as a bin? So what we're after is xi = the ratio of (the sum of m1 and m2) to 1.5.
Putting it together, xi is 33.9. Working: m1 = 23.6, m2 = 27.2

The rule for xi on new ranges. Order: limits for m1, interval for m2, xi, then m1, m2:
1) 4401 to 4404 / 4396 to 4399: 31.0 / 22.9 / 23.6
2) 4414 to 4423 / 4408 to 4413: 35.3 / 27.3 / 25.6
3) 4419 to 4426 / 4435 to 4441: 37.9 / 28.4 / 28.5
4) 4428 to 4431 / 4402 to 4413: 35.0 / 28.4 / 24.0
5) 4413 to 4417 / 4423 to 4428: 38.5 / 27.2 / 30.5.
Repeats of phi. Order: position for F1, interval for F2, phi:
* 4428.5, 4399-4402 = 4.0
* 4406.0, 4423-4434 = 6.2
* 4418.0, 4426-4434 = 1.8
